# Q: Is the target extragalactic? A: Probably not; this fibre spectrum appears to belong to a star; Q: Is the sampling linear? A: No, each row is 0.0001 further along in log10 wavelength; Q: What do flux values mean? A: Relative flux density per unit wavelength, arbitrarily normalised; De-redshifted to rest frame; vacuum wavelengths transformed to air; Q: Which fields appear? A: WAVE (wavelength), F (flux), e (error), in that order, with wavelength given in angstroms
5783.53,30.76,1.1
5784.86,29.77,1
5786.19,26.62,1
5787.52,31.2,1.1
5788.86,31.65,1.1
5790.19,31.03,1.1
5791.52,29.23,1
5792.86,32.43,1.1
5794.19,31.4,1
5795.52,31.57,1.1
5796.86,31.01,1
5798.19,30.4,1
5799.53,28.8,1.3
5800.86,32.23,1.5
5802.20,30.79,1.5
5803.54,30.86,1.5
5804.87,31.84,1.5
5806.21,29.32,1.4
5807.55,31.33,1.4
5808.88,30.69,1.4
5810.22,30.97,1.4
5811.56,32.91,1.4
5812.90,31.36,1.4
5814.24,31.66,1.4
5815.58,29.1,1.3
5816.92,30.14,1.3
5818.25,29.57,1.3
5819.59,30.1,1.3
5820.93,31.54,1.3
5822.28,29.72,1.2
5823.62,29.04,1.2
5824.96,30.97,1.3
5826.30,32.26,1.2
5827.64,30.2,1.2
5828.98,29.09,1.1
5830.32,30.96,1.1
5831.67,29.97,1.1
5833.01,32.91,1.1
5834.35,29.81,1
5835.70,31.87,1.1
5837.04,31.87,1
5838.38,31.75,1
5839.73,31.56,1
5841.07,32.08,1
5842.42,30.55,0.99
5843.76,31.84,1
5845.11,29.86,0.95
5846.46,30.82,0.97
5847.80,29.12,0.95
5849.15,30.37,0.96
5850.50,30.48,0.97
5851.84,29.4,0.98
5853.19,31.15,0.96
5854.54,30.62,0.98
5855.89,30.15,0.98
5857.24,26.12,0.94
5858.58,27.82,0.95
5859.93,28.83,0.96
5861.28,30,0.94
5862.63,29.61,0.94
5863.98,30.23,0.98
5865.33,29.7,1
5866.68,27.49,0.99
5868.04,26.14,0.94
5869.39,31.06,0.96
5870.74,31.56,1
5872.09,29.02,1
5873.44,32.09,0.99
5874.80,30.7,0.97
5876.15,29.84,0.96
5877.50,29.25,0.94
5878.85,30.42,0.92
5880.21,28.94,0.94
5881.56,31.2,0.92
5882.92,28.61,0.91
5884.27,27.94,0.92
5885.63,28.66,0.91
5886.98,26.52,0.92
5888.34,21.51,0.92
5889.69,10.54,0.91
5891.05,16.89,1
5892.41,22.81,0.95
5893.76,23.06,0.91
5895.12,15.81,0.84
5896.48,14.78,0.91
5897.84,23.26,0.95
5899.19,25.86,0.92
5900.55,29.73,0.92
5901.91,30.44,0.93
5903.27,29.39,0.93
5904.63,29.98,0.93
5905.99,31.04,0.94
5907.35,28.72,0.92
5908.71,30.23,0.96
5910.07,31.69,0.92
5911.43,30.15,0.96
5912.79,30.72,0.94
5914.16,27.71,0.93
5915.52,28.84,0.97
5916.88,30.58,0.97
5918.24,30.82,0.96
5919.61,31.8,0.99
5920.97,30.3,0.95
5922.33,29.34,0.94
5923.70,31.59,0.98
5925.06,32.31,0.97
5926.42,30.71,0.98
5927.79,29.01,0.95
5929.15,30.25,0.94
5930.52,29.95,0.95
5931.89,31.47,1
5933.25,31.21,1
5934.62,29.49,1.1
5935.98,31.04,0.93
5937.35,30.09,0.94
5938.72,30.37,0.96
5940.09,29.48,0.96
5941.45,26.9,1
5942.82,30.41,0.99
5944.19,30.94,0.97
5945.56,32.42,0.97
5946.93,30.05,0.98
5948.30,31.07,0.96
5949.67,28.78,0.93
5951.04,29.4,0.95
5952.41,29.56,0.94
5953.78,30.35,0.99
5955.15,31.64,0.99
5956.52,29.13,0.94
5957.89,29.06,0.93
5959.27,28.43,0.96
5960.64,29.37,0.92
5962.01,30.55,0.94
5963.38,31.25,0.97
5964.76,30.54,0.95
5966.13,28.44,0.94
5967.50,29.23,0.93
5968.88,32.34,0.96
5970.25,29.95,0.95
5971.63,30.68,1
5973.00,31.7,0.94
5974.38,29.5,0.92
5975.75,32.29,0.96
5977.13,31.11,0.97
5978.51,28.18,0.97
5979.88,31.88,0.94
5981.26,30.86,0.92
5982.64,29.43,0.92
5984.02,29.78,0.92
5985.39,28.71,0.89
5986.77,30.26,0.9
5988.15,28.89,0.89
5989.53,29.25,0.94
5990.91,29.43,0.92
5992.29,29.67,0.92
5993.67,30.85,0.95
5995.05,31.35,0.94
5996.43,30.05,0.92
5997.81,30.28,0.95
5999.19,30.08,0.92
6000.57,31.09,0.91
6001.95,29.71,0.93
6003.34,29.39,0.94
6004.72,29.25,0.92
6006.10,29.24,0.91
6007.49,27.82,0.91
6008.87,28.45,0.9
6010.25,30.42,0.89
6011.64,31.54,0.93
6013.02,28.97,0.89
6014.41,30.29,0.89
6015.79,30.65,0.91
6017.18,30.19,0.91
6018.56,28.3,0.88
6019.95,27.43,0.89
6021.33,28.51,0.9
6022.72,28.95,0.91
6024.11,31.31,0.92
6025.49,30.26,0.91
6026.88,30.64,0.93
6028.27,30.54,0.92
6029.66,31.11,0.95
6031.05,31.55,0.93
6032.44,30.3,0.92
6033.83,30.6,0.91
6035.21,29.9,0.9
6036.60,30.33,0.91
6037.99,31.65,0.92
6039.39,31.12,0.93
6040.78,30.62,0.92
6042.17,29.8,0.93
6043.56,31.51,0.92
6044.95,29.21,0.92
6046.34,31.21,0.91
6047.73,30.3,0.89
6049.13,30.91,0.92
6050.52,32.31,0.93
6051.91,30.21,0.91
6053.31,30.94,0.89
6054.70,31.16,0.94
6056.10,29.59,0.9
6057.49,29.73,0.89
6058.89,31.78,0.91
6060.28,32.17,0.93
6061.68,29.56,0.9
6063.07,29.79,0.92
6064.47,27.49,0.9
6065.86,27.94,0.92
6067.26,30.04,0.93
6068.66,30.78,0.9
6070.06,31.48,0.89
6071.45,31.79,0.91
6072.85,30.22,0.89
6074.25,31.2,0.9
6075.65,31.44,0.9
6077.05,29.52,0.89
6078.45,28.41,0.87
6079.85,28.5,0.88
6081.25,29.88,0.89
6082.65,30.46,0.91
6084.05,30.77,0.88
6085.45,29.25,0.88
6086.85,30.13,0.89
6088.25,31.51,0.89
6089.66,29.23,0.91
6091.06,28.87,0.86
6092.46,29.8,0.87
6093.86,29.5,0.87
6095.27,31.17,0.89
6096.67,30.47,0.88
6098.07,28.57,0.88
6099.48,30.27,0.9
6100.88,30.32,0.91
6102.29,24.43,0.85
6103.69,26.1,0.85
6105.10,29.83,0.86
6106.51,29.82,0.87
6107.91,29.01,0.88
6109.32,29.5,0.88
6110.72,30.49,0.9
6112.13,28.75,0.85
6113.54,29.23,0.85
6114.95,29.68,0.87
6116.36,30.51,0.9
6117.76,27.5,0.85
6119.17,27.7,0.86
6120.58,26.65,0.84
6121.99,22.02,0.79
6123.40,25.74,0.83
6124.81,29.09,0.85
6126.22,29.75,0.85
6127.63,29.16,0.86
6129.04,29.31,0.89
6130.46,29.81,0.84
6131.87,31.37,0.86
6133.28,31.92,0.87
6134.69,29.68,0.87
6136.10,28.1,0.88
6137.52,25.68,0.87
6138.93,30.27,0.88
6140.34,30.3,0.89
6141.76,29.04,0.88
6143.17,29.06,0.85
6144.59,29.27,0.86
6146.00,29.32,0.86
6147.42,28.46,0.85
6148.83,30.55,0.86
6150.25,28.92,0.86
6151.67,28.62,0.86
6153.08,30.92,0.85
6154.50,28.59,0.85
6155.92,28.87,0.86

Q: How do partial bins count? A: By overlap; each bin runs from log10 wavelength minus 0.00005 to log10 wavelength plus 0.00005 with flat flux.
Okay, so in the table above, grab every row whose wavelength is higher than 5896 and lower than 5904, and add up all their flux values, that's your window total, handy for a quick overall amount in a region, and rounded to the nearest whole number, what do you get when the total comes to 153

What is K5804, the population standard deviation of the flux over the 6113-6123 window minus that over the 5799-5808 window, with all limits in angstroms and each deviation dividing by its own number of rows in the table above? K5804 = 1.4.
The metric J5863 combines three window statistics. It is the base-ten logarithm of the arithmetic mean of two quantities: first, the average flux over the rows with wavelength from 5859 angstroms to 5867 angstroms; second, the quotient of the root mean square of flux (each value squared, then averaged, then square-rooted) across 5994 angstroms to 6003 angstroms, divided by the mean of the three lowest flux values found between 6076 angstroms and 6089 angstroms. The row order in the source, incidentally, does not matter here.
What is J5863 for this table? 1.18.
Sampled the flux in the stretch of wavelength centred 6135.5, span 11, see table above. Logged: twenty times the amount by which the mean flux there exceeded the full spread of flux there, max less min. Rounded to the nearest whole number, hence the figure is 468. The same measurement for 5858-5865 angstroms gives 538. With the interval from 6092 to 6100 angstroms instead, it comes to 547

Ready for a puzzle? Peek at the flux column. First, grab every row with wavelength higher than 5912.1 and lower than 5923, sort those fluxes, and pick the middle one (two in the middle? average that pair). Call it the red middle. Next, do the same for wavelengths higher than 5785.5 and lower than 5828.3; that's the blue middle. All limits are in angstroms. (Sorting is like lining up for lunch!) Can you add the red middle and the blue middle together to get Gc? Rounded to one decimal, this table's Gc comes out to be 61.4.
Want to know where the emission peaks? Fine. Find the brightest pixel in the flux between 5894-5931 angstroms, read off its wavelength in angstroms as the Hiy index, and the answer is 5925.06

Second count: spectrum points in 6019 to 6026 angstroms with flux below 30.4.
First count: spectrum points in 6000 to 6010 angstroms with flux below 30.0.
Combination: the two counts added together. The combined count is 10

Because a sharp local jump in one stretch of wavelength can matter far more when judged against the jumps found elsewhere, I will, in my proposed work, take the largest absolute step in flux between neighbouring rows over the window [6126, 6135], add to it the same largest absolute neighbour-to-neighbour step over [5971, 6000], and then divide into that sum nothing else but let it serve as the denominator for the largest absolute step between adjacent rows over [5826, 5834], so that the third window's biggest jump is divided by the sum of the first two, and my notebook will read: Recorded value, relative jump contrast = 0.49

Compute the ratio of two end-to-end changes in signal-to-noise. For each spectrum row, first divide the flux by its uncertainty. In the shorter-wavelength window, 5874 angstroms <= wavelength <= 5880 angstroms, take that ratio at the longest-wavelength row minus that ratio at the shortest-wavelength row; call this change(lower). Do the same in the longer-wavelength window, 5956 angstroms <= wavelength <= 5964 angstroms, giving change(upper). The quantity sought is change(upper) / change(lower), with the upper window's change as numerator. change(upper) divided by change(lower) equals 1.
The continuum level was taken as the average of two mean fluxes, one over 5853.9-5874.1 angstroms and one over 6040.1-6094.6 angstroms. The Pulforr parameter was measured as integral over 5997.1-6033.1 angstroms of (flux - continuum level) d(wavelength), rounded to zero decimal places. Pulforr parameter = 2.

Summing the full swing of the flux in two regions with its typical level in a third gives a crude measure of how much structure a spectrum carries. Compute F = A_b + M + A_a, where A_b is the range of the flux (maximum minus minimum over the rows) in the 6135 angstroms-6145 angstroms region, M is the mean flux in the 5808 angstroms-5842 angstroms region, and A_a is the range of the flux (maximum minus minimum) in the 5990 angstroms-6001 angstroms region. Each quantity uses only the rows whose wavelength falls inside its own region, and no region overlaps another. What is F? 37.4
